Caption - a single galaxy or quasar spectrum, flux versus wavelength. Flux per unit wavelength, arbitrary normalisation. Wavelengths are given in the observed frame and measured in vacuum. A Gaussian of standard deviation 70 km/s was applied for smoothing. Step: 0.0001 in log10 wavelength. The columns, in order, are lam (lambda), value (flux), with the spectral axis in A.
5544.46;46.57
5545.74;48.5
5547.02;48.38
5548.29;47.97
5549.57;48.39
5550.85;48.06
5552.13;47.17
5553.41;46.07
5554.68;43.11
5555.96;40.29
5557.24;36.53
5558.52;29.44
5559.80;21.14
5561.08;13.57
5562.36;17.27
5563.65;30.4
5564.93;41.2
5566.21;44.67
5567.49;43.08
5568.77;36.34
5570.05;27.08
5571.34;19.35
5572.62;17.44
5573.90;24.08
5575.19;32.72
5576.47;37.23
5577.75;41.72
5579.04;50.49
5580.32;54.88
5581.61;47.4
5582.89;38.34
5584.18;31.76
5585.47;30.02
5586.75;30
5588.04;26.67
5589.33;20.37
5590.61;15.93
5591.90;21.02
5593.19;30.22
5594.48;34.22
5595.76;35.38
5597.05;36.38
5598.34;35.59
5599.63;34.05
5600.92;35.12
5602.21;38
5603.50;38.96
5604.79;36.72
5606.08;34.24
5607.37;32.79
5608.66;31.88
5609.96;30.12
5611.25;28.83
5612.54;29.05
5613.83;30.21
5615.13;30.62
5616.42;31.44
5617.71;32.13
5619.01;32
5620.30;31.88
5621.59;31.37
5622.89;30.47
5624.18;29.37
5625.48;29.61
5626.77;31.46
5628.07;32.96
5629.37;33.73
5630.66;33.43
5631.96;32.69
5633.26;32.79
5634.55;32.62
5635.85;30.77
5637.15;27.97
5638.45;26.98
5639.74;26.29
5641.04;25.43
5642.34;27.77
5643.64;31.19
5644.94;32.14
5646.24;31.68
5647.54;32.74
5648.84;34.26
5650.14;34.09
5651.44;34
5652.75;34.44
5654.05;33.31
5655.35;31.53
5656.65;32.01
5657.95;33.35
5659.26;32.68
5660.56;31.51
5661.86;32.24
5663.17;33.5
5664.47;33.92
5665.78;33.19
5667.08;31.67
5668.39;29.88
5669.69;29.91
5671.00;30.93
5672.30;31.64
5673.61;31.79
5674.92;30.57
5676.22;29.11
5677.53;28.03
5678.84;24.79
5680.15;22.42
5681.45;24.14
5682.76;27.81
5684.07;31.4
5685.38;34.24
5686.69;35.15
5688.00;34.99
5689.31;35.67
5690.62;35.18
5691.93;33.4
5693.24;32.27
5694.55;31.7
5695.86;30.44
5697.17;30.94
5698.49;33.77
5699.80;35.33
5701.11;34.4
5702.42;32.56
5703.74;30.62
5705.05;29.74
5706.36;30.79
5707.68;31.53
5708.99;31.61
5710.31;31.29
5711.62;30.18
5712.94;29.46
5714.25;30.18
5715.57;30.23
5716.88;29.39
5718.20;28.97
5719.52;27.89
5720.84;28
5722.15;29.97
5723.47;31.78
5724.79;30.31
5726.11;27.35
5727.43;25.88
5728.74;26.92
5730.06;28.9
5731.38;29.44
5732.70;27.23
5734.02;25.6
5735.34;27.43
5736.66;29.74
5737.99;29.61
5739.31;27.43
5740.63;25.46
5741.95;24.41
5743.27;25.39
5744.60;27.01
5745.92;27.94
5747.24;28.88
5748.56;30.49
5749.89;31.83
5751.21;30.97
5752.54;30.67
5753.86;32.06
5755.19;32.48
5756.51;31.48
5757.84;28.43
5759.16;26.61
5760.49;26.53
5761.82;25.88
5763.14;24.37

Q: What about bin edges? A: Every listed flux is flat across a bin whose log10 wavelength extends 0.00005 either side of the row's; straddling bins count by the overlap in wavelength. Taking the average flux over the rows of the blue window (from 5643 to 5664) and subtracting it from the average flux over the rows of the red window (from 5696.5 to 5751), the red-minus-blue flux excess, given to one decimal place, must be -3.4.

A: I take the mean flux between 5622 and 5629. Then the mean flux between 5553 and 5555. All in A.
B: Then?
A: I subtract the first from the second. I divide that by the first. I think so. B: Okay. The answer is 0.45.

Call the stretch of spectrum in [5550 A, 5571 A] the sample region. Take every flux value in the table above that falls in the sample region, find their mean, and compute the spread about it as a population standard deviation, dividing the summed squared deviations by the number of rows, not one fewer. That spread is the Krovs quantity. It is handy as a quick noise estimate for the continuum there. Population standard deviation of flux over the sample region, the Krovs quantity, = 11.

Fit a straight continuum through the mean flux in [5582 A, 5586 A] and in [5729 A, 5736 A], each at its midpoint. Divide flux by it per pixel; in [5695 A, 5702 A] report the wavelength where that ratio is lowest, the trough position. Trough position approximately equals 5695.86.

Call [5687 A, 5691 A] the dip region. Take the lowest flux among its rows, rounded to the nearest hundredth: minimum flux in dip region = 34.99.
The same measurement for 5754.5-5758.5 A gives 28.43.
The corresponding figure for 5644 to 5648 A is 31.68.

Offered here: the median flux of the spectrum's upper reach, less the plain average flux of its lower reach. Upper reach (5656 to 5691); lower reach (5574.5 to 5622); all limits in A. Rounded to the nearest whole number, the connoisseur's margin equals -2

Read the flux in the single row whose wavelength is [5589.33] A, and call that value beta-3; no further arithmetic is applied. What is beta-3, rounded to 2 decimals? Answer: 20.37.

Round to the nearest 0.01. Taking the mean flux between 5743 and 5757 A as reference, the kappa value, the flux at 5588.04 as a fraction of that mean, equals 0.89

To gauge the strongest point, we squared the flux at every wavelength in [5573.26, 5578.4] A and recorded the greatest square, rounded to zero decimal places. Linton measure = 1741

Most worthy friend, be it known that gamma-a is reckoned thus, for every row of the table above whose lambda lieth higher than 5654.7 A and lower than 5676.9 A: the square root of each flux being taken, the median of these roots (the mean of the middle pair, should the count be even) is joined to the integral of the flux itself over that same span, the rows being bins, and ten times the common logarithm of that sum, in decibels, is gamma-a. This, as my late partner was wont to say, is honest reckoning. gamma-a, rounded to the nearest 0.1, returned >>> 28.5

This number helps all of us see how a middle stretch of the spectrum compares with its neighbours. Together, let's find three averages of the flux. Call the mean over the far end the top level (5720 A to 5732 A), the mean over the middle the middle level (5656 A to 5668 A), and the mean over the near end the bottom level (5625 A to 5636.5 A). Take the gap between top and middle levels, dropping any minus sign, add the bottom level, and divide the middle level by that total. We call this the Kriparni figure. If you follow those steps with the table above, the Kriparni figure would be 0.90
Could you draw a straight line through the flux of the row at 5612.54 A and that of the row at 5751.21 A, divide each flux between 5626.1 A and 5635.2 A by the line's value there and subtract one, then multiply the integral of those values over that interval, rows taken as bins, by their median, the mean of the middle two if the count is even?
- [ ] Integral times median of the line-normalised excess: 0.128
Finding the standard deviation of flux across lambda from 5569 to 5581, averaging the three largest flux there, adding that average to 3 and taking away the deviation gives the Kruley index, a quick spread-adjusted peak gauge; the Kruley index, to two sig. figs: 39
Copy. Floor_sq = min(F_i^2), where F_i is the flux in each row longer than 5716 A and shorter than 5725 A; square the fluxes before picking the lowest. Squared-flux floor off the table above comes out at 778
